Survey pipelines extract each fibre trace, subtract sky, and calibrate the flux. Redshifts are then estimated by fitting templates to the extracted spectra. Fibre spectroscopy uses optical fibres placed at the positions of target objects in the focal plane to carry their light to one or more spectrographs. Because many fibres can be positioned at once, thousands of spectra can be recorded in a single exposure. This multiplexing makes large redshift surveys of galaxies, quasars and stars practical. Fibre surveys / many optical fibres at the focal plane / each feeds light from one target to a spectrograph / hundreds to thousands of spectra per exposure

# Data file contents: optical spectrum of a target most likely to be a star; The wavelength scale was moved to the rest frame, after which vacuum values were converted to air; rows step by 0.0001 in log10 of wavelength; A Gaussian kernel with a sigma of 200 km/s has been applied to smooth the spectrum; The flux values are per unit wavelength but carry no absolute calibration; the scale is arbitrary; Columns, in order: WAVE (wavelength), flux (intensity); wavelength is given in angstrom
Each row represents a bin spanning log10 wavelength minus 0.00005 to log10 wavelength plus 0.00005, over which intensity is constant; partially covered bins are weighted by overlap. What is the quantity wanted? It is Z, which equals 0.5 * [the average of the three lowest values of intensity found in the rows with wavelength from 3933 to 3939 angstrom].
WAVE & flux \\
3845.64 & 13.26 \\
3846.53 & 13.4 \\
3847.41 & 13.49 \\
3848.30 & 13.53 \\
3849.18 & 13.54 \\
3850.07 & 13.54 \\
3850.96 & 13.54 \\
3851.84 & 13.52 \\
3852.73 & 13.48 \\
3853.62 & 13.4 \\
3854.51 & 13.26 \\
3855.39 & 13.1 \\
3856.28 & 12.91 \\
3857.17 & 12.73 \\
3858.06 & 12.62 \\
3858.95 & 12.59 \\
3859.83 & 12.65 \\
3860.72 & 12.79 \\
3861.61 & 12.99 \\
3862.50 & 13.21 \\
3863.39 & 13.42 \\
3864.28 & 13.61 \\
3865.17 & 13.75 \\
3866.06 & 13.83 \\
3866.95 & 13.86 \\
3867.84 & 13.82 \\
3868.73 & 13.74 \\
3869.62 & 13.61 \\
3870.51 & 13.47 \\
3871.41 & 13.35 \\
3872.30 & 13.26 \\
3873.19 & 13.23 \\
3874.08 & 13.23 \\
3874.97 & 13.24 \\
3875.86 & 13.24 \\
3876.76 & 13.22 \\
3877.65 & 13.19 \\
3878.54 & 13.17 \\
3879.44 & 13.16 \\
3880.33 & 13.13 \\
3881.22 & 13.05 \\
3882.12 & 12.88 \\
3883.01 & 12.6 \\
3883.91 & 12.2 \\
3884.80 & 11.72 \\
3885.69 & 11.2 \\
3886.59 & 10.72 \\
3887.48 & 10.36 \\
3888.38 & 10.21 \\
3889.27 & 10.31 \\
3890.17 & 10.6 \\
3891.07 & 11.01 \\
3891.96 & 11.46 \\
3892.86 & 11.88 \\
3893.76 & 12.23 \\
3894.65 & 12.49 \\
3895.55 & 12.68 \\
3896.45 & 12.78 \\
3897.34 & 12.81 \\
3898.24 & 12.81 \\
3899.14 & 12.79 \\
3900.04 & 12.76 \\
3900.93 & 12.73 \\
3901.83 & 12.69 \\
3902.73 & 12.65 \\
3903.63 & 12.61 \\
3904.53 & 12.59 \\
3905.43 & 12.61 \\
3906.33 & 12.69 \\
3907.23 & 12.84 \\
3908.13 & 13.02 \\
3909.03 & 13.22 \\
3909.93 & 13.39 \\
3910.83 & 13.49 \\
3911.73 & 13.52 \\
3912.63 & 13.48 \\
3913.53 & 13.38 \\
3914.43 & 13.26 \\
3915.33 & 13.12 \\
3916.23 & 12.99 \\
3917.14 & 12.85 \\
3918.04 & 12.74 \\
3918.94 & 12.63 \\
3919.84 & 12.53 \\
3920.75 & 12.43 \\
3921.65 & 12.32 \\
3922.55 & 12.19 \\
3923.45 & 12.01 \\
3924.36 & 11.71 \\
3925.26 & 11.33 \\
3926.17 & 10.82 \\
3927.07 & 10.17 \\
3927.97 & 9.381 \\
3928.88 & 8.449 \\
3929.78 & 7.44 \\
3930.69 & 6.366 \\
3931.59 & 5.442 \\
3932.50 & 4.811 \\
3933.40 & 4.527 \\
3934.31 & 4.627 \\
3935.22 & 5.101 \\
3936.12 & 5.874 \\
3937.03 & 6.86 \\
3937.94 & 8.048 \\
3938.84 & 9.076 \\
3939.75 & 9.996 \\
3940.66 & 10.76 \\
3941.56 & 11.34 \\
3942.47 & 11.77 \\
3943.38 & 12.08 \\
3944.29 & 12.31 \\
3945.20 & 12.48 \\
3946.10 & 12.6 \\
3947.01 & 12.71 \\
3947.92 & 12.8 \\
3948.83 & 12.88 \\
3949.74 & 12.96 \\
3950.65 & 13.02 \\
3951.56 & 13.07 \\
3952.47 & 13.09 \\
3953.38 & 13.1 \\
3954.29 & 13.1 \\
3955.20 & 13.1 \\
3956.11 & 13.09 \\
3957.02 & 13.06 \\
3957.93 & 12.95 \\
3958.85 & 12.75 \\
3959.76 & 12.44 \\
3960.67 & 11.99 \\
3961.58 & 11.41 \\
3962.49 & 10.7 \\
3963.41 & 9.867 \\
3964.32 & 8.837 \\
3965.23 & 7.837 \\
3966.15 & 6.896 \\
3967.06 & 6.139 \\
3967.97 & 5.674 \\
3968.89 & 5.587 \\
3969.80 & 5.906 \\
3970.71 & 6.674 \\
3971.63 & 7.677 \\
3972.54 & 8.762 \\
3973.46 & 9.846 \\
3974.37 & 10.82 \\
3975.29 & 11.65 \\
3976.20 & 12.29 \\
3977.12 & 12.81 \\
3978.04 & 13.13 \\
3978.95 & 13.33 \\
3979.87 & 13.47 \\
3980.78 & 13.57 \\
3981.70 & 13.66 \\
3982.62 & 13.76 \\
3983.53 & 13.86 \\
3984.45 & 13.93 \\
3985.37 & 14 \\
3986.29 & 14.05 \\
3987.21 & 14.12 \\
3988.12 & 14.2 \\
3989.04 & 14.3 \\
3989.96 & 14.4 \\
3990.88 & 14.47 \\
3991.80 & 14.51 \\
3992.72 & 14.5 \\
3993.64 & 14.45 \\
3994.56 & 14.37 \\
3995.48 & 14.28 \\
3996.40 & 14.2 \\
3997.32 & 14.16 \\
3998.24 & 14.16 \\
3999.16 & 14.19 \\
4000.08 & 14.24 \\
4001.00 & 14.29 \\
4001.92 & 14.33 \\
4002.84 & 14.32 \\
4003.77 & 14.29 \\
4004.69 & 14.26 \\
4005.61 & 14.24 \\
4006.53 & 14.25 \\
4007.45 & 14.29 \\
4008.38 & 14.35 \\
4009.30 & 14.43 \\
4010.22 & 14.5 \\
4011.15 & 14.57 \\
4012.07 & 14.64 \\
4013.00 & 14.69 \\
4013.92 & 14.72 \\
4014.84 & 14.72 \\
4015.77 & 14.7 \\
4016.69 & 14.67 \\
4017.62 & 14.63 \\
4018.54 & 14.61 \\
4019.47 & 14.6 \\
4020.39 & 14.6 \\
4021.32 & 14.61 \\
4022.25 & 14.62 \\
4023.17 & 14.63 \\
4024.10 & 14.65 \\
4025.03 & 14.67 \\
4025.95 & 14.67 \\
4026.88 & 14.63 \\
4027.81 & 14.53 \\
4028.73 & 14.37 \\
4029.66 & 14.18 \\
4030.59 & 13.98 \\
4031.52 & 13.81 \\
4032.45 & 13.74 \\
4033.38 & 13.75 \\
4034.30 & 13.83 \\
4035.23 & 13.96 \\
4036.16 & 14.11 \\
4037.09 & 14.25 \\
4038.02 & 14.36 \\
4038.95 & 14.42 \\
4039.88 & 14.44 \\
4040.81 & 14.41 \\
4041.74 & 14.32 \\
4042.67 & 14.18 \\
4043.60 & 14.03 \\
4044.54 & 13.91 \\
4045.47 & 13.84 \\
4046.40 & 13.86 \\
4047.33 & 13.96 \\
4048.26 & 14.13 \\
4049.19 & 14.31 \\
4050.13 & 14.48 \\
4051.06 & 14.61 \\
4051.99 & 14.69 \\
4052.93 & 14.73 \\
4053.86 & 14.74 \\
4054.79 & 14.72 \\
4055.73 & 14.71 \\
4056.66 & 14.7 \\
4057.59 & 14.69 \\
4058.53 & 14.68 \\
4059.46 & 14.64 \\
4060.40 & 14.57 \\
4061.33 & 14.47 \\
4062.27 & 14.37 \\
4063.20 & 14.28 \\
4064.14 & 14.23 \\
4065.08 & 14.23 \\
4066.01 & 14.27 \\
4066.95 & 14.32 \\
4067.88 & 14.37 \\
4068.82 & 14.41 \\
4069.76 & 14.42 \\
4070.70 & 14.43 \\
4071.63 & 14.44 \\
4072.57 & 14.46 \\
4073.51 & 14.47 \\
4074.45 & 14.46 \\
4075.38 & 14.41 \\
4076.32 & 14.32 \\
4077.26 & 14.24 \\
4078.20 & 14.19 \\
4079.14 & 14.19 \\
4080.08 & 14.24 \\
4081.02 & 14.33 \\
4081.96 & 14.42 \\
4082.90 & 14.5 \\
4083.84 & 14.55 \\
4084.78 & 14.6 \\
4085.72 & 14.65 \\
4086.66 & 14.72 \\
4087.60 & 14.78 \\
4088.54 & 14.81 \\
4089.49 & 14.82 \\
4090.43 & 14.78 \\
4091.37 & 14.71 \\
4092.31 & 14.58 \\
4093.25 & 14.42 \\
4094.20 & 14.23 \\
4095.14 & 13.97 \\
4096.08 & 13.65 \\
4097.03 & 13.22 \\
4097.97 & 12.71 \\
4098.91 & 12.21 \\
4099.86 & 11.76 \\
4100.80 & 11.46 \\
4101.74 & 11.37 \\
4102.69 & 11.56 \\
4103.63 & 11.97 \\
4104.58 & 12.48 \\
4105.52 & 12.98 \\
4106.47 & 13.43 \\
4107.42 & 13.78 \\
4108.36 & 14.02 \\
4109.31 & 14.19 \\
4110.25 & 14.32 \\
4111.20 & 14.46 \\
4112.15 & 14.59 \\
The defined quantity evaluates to 2.4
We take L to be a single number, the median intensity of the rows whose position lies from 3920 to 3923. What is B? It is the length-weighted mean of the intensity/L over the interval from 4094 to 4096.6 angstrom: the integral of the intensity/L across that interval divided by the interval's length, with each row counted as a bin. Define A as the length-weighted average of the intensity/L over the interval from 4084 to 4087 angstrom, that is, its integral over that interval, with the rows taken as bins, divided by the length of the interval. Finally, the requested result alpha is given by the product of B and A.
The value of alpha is 1.34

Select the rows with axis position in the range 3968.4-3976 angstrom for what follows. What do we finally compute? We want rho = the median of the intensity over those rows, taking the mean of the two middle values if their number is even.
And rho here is 8.2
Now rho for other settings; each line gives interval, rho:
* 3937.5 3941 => 9.5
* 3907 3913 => 13.4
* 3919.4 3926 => 12.2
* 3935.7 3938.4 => 6.9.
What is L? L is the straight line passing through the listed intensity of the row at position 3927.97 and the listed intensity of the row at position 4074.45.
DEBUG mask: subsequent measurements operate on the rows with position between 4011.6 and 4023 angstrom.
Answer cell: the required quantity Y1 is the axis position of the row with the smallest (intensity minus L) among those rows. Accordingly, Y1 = 4022.25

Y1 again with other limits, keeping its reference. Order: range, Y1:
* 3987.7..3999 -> 3998.24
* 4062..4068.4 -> 4065.08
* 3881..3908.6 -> 3888.38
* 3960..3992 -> 3968.89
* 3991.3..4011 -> 4006.53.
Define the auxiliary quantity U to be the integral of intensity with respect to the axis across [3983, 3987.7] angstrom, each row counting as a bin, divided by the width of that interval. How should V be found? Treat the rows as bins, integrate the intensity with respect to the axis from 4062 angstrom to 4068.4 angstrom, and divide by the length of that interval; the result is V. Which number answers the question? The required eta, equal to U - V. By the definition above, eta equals -0.3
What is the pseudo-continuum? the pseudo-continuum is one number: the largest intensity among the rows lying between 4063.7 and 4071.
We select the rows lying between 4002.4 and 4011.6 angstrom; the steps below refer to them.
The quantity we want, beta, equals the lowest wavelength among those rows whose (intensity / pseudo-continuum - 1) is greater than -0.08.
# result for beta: 4002.84 angstrom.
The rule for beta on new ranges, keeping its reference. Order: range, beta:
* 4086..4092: 4086.66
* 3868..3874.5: 3868.73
